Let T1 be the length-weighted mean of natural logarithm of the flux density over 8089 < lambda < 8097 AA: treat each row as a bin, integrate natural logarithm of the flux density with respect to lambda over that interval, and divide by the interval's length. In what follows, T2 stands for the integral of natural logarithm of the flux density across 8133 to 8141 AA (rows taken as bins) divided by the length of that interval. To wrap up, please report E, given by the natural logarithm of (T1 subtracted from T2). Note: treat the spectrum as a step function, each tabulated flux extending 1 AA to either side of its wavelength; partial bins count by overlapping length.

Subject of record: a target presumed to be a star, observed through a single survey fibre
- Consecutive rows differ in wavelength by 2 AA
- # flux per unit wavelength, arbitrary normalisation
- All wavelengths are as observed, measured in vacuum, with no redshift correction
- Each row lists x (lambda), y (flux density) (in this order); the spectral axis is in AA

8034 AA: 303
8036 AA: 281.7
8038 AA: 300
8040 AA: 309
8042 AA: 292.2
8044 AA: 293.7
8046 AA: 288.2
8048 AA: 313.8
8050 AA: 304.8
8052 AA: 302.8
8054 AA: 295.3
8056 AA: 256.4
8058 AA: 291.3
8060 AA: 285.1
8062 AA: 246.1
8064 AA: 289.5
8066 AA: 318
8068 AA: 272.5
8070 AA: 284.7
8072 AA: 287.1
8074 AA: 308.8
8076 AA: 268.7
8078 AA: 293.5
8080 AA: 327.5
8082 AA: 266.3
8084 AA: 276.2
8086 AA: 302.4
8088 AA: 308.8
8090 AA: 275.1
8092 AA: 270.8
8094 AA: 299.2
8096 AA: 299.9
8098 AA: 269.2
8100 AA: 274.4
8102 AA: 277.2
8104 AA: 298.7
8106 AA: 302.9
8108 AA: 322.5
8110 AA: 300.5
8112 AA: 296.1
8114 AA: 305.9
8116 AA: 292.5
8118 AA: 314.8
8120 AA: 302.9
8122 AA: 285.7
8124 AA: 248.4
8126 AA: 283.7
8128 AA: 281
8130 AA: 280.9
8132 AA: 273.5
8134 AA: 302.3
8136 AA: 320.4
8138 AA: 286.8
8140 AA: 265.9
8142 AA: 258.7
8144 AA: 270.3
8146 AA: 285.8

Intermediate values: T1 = 5.66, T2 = 5.68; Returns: -3.69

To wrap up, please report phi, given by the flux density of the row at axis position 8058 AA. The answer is 291.3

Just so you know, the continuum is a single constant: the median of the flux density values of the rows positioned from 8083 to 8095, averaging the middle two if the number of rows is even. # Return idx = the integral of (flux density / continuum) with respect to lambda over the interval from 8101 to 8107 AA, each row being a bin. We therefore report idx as 6.1 AA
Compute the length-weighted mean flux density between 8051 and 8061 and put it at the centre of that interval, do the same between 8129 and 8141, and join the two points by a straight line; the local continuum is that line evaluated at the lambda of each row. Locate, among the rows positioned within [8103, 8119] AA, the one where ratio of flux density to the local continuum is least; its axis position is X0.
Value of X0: 8116 AA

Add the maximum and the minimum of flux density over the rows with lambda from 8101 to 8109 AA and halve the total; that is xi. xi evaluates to 300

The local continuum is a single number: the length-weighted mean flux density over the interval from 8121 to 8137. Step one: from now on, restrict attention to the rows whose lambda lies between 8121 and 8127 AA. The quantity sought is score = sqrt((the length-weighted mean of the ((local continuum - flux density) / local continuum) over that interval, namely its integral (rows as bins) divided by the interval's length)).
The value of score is 0.204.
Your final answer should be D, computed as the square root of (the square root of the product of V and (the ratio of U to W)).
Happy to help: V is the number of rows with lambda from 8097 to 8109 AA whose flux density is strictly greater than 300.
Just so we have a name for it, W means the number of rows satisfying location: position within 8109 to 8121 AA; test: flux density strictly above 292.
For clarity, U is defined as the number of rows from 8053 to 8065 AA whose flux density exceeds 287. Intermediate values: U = 3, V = 2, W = 6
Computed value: 1.00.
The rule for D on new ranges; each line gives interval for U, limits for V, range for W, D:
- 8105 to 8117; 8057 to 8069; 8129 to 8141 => 1.32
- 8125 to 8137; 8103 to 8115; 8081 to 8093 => 1.41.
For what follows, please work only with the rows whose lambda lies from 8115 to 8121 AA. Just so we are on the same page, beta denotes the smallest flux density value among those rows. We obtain 292.5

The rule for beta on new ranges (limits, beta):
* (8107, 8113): 296.1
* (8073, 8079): 268.7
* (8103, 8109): 298.7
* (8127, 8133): 273.5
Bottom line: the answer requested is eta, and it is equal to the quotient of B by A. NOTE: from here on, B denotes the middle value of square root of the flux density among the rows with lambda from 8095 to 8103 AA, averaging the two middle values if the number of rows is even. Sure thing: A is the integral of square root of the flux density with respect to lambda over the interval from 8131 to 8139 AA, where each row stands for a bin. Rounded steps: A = 138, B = 16.6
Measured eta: 0.121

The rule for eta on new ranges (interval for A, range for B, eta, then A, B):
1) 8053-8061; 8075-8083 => 0.125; 134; 16.8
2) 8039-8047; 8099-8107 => 0.123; 138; 17.0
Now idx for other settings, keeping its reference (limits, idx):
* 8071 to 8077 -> 6.0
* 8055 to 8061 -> 5.8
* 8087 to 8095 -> 8.0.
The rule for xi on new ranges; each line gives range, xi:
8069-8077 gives 289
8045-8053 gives 301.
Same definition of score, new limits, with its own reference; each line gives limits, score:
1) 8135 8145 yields 0.120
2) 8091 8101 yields 0.079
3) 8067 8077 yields 0.021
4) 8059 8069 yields 0.089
